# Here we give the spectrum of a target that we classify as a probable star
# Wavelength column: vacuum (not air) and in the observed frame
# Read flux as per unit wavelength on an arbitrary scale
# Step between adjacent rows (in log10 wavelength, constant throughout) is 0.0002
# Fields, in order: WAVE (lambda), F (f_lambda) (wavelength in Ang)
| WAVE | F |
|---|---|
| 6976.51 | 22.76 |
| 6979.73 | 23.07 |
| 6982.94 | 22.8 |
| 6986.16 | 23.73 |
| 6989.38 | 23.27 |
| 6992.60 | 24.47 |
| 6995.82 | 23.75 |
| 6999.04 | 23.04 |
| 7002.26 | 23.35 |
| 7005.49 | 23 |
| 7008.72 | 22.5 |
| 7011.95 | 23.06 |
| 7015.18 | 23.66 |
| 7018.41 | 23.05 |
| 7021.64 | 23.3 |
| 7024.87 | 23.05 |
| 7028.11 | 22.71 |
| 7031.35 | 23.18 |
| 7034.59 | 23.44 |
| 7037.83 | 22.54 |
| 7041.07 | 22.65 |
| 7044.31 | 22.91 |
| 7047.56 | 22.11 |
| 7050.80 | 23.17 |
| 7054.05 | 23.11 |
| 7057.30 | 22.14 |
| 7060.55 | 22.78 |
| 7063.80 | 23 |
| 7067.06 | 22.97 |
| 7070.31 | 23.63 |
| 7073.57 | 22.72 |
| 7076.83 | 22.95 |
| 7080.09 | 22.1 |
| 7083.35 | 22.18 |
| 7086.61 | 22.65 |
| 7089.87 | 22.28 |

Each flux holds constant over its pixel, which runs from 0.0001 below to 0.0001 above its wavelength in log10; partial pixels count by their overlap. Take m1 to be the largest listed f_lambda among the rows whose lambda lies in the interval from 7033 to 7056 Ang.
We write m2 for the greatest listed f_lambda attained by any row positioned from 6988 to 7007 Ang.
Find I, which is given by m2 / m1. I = 1.04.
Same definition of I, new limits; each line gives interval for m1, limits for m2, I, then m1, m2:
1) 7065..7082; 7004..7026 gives 1.00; 23.63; 23.66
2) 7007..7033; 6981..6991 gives 1.00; 23.66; 23.73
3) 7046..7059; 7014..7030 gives 1.02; 23.17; 23.66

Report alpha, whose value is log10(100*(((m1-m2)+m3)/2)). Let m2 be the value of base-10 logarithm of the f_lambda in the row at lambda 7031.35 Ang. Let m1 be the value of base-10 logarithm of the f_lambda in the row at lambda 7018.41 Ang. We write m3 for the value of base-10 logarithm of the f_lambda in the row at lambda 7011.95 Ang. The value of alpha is 1.83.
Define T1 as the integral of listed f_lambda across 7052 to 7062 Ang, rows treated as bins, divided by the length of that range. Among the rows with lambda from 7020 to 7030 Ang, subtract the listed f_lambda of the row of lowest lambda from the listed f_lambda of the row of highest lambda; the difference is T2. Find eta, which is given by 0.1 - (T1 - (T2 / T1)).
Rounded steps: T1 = 22.7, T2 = -0.6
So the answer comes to -22.6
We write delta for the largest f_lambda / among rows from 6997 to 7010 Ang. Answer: 23.35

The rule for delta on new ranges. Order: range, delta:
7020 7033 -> 23.3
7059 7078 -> 23.63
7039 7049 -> 22.91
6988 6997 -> 24.47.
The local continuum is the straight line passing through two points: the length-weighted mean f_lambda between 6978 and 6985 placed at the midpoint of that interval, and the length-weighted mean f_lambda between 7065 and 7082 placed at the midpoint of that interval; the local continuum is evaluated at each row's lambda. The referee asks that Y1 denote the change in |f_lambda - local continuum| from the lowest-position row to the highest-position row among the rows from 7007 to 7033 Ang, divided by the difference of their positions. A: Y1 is -0.007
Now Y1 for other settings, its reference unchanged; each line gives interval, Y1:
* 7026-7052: 0.004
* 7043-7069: 0.004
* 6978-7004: 0.014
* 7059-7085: 0.025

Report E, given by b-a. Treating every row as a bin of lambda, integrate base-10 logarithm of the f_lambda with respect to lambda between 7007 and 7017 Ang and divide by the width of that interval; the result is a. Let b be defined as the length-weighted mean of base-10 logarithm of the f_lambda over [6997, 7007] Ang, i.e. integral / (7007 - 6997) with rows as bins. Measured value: 0.002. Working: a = 1.36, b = 1.36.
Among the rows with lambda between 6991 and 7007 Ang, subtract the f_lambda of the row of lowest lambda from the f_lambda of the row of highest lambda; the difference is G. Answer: -1.5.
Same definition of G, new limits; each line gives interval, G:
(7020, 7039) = -0.8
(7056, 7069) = 0.8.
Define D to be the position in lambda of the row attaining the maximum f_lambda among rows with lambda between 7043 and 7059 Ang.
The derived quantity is 7050.80 Ang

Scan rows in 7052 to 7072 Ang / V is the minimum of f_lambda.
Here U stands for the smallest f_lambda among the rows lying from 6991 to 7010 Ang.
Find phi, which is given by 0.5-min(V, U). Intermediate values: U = 22.5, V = 22.14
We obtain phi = -21.6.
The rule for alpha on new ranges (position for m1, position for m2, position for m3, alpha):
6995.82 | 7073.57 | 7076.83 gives 1.84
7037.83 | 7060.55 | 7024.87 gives 1.83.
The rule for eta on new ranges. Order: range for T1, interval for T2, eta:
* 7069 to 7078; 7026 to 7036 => -22.9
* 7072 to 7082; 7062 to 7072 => -22.4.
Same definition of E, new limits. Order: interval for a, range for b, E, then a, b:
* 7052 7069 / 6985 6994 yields 0.018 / 1.36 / 1.38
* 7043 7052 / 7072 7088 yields -0.004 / 1.36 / 1.35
